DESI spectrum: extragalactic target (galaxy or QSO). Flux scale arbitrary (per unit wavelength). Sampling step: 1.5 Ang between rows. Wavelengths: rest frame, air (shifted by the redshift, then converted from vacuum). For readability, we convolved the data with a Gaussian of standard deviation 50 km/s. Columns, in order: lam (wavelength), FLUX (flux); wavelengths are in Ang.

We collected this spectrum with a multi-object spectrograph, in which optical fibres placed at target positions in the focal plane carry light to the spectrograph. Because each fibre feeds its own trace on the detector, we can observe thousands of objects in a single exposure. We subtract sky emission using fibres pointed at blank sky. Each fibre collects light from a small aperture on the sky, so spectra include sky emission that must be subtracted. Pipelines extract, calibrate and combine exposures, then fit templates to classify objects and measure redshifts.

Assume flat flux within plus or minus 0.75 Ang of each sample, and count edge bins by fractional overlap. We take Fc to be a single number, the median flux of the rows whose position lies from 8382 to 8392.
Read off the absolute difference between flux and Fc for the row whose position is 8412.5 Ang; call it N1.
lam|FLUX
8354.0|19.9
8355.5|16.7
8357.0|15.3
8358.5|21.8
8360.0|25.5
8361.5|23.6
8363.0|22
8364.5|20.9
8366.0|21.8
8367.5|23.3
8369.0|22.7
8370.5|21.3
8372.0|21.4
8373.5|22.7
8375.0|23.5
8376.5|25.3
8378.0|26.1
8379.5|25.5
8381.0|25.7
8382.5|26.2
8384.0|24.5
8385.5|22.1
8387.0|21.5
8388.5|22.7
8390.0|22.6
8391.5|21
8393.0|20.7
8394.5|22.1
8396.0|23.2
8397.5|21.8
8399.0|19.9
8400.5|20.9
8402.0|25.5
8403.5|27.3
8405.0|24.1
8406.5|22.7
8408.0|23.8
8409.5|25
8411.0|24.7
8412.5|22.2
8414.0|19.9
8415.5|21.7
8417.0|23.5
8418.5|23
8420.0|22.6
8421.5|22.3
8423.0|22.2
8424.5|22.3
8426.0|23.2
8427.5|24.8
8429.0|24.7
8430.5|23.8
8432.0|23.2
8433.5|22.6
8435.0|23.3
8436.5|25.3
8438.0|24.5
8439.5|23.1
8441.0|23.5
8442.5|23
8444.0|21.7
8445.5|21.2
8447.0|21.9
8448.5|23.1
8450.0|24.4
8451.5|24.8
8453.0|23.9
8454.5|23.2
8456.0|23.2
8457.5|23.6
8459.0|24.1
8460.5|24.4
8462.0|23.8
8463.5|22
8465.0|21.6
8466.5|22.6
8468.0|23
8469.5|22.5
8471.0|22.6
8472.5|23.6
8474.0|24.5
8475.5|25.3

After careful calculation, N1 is 0.4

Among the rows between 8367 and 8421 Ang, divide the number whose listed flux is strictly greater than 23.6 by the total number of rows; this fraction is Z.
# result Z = 0.33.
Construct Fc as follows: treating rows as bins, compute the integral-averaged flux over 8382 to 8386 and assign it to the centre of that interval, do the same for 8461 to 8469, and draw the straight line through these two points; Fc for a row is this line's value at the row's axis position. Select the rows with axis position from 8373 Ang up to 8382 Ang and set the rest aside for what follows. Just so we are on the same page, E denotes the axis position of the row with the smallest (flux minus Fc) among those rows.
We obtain 8373.5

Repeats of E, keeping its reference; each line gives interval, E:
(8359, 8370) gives 8364.5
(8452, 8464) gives 8463.5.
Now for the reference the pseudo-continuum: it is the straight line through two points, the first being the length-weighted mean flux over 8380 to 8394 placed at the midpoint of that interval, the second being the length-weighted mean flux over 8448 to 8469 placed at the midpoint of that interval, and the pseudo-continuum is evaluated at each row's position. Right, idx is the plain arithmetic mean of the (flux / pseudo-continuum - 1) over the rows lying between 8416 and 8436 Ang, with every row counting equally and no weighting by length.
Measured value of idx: -0.002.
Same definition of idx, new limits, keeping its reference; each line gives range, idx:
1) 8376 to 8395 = 0.023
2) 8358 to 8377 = -0.008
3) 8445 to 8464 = -0.001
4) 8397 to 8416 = -0.004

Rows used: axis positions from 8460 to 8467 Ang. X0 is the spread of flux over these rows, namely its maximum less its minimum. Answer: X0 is 2.8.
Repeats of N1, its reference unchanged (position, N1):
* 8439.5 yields 0.5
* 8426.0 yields 0.6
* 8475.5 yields 2.7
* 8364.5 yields 1.7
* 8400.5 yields 1.7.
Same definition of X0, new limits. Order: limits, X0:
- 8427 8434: 2.2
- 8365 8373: 2.0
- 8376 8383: 0.9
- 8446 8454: 2.9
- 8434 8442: 2.2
